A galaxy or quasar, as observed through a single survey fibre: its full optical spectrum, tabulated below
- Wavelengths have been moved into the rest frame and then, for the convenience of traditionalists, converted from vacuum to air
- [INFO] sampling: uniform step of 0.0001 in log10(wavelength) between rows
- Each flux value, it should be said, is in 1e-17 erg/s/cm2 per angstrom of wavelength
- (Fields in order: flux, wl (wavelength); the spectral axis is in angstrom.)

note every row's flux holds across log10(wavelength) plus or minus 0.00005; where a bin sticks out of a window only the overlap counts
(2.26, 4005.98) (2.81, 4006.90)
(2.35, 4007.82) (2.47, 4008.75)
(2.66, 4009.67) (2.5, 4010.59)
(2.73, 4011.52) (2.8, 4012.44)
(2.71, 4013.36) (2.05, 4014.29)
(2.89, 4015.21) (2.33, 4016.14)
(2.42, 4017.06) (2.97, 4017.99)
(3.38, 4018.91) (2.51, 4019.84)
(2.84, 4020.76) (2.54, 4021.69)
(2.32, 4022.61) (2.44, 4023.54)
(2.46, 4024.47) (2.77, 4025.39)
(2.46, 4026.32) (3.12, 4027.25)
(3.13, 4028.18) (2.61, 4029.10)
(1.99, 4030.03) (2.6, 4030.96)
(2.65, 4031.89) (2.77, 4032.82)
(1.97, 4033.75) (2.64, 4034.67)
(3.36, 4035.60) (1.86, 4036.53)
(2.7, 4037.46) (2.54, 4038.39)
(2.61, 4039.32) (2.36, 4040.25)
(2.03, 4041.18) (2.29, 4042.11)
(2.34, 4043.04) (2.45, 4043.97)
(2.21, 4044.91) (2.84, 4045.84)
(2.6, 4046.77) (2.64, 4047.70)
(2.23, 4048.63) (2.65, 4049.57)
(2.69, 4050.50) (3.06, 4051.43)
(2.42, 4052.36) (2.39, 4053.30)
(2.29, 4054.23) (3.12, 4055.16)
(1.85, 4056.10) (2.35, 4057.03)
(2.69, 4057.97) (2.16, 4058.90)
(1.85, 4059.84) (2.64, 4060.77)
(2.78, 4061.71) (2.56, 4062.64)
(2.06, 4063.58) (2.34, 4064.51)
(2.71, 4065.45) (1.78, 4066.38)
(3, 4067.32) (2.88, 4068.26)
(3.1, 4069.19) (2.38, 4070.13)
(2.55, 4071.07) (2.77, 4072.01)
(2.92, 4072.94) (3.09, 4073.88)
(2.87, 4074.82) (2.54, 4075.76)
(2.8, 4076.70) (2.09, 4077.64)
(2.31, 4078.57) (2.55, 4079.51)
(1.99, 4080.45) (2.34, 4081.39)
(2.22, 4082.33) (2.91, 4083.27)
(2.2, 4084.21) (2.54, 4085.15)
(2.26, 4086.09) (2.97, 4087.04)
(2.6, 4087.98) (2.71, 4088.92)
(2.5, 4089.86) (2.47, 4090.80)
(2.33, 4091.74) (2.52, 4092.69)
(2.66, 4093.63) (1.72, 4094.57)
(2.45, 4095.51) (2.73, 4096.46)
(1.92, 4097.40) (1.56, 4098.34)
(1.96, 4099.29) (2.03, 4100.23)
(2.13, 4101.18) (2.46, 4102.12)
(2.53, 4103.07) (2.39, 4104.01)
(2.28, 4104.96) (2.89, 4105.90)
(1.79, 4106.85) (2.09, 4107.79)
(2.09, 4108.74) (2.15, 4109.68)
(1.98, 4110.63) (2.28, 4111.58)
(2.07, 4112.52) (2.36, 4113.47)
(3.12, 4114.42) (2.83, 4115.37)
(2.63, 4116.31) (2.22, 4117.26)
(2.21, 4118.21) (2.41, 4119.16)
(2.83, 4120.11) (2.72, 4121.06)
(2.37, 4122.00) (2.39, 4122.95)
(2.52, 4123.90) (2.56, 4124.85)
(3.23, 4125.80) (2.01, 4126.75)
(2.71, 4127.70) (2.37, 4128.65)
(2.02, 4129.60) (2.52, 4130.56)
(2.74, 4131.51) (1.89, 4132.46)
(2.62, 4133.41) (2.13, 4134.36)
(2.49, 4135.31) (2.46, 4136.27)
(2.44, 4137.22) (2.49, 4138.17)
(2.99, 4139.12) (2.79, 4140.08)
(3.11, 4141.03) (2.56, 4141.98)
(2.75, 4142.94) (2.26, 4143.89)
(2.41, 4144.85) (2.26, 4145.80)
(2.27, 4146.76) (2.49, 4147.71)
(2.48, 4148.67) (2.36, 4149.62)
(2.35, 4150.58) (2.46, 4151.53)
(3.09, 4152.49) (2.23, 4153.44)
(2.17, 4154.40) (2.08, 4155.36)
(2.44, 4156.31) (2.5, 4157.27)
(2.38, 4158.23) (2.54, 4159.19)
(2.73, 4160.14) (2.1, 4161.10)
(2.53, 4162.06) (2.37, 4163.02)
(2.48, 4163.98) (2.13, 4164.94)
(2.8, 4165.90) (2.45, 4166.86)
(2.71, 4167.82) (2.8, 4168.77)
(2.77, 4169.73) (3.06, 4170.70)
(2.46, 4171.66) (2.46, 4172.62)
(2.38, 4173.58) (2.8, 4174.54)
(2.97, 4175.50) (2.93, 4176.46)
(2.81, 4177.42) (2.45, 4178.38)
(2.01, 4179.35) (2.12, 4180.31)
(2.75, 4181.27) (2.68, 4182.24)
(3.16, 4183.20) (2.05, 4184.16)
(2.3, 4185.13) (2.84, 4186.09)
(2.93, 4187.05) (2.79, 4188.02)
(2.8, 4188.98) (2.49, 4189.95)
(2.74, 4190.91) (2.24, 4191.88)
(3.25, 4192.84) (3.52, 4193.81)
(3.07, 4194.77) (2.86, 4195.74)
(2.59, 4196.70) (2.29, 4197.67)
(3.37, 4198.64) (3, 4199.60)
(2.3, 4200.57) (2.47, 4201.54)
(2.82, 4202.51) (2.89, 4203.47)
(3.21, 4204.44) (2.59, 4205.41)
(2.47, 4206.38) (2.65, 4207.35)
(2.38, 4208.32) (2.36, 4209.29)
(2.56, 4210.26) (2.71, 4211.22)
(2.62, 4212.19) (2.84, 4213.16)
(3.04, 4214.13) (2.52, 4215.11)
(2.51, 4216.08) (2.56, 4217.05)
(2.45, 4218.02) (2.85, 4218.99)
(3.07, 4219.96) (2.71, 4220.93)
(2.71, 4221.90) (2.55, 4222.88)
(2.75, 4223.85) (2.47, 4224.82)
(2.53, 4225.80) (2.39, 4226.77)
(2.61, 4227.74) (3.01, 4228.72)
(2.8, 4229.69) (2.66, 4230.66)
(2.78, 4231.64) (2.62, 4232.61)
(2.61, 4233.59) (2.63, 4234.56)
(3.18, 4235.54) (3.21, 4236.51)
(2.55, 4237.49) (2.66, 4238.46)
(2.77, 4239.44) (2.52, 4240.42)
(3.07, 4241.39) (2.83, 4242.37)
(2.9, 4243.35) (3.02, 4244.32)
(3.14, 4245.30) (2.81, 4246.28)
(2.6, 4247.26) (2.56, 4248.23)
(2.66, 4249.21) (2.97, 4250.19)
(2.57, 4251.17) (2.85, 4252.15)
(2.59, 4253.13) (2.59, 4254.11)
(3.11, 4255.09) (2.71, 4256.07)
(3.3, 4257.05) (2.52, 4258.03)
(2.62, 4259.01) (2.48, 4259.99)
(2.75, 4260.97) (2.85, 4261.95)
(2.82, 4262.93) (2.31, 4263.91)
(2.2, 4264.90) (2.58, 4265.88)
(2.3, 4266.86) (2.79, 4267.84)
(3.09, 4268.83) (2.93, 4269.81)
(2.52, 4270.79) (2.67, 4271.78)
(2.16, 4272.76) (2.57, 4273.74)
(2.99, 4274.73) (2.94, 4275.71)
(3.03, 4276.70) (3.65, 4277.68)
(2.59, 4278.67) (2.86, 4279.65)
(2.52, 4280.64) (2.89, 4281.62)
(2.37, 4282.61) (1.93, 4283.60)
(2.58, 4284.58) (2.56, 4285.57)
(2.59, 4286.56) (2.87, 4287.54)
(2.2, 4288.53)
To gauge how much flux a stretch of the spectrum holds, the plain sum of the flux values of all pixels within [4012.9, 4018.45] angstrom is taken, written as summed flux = 15.4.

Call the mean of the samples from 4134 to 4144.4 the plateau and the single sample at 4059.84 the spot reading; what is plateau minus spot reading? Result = 0.74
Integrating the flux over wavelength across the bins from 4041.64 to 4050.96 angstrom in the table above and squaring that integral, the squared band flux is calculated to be 540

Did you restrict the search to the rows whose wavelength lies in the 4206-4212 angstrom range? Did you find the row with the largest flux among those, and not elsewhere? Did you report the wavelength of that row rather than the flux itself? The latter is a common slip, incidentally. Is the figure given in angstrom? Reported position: 4211.22 angstrom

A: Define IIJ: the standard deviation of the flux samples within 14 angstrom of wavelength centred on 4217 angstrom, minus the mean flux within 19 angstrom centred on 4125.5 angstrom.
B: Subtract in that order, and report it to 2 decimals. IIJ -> -2.27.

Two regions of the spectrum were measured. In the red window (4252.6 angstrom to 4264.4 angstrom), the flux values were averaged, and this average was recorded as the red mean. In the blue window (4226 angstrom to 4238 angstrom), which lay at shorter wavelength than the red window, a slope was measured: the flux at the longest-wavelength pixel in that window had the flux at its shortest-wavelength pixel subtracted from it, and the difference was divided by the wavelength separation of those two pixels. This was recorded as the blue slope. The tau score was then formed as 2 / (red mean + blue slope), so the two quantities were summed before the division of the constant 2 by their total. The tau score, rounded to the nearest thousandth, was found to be 0.731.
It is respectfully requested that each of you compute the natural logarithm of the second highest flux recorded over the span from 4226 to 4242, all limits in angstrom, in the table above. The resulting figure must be 1.16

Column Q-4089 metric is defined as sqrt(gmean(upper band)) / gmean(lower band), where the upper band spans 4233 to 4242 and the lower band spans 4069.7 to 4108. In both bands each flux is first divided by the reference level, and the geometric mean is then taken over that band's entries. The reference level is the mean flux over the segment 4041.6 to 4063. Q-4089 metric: 1.10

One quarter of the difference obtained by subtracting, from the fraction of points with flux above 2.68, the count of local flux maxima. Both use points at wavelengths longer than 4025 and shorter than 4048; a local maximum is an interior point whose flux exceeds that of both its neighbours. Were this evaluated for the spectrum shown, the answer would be -1.680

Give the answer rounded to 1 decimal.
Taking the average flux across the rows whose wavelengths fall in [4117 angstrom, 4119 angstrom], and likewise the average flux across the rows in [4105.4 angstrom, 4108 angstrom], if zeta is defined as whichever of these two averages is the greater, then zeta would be 2.3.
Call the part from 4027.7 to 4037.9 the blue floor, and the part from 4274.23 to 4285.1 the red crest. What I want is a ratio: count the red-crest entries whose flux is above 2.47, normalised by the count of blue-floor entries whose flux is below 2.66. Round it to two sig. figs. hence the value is 1.3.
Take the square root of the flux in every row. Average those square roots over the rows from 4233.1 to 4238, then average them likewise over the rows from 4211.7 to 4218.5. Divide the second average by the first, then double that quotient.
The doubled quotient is 1.93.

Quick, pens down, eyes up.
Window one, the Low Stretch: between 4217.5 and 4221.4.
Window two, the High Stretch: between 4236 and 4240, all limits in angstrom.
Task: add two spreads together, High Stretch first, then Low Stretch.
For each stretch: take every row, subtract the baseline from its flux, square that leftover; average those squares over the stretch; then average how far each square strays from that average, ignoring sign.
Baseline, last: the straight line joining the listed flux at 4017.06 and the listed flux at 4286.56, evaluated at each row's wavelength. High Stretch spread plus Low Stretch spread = 0.24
